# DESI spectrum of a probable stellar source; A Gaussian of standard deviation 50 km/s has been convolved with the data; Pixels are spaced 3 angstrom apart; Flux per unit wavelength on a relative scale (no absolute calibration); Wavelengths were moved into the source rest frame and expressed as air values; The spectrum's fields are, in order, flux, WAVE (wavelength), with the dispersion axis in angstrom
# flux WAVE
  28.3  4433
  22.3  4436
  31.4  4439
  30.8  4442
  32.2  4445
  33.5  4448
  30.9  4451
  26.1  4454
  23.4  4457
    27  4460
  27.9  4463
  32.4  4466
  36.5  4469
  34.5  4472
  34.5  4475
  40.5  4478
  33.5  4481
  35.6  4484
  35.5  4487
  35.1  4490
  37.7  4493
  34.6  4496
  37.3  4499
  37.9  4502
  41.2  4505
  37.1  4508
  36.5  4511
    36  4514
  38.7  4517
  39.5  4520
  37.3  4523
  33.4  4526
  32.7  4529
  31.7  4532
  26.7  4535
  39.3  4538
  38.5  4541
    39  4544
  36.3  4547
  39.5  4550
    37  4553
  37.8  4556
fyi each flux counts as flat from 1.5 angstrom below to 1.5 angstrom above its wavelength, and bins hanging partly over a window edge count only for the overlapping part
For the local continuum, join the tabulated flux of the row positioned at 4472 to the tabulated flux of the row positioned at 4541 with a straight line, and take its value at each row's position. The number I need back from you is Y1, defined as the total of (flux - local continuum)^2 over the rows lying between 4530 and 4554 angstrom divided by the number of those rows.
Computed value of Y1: 23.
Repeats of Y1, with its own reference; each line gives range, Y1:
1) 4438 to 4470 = 24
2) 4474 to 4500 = 5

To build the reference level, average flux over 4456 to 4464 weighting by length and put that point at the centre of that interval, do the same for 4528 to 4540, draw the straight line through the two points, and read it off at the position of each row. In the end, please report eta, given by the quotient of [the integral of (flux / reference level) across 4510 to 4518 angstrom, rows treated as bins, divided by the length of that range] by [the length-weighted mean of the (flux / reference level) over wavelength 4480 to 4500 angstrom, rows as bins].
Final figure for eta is 0.97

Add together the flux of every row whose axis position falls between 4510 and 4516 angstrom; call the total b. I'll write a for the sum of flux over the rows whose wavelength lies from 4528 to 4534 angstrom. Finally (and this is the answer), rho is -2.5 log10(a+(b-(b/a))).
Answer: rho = -5.33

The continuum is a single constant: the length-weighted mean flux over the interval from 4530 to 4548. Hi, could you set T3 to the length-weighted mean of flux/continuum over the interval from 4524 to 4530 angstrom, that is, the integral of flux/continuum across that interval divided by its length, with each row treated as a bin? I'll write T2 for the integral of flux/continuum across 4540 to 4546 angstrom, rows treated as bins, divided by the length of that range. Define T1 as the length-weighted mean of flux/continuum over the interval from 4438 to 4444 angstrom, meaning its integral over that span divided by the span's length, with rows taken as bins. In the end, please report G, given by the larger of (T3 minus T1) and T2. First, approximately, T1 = 0.89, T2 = 1.097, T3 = 0.95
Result 1.097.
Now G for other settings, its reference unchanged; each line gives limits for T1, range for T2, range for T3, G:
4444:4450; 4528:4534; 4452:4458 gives 0.902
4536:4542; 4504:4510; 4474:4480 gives 1.103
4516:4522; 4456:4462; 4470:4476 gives 0.728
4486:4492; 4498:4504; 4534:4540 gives 1.079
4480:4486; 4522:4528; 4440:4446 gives 0.995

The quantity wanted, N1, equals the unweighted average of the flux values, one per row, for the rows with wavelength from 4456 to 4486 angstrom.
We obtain 33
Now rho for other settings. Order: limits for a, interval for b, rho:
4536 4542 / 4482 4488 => -5.43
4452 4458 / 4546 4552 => -5.23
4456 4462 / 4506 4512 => -5.22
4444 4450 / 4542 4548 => -5.36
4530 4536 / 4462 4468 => -5.18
